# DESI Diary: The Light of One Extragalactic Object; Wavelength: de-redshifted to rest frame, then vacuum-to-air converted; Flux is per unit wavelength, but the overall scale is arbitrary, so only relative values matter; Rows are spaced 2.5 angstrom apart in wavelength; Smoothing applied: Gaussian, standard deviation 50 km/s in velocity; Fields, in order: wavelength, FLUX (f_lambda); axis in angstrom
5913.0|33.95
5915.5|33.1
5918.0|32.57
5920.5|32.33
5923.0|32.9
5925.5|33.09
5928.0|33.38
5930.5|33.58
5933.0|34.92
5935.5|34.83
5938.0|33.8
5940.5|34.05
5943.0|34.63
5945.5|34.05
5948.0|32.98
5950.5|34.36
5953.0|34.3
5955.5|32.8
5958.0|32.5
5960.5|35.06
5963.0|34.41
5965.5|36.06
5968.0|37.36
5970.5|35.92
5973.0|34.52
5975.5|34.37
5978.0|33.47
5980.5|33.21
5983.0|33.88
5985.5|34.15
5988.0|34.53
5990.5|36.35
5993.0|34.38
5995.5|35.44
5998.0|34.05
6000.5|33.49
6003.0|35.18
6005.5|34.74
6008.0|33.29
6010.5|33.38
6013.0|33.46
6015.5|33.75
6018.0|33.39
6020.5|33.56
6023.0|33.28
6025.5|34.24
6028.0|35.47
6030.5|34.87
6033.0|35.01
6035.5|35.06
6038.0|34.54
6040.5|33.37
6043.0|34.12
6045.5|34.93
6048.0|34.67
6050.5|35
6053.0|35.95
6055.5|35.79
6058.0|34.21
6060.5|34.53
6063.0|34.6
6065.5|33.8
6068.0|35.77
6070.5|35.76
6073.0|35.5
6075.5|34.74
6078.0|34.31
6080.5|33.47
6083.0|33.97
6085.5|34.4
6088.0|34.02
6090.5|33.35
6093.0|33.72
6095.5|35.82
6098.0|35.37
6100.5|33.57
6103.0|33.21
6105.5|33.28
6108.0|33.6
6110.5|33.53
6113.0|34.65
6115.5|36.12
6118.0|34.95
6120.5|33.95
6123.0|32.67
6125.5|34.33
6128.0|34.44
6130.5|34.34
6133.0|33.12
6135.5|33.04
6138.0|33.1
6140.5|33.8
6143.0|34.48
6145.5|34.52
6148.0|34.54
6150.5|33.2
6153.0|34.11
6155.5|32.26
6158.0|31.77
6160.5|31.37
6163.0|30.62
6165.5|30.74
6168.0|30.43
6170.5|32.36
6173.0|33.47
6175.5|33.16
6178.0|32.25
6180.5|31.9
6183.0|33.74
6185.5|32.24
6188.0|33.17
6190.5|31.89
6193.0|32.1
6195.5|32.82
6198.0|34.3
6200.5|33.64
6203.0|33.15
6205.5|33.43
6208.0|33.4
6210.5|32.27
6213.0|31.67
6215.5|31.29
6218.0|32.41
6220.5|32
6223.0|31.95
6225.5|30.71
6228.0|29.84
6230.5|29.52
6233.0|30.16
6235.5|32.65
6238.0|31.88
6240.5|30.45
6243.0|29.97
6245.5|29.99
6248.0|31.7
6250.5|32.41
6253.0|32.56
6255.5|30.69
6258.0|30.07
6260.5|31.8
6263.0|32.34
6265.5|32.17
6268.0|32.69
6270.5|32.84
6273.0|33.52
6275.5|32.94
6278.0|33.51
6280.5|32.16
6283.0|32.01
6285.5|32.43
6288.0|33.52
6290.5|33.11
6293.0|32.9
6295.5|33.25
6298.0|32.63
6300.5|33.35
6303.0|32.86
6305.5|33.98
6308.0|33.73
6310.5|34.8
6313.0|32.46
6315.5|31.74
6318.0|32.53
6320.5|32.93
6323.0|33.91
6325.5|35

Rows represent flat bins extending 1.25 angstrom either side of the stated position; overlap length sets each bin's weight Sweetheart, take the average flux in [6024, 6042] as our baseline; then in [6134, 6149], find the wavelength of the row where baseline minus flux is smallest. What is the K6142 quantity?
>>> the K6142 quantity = 6148.0 angstrom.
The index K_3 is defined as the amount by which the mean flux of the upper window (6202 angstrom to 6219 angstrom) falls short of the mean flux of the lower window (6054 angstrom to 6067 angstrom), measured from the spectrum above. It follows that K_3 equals 2.1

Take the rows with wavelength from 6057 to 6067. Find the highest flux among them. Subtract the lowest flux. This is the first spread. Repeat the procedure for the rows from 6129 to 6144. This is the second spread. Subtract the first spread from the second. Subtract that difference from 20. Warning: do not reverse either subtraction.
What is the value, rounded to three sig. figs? 19.4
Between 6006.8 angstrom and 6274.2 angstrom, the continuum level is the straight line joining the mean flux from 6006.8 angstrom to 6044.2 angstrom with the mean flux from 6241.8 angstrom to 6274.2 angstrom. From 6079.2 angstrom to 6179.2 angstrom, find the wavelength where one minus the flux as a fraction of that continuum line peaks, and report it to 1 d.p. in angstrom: 6168.0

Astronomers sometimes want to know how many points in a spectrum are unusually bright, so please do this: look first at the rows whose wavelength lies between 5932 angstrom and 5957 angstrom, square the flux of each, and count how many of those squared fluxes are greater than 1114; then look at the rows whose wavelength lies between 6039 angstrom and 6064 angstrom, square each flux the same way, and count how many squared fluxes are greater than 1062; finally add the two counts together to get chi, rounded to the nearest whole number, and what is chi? 18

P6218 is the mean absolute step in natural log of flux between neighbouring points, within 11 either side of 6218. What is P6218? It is 0.023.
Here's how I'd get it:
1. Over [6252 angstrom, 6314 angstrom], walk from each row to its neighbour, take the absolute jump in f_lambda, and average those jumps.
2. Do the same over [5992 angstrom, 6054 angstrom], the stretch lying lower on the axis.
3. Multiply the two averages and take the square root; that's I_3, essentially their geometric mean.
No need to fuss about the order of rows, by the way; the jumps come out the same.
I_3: 0.70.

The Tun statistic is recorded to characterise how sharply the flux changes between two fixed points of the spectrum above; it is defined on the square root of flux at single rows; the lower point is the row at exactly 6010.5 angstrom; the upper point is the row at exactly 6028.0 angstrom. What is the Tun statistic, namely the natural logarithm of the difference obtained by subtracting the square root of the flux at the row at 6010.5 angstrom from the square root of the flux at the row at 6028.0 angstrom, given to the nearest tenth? -1.7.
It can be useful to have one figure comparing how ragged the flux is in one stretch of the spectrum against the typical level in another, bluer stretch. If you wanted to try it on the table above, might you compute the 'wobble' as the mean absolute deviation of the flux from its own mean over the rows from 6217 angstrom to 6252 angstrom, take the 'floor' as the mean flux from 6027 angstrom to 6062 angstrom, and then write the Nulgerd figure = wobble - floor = -33.8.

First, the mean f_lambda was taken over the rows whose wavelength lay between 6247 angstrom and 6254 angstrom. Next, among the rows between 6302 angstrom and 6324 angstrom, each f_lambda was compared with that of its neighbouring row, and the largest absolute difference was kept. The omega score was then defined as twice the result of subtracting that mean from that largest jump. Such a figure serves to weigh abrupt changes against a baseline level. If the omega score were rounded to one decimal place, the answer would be -59.8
